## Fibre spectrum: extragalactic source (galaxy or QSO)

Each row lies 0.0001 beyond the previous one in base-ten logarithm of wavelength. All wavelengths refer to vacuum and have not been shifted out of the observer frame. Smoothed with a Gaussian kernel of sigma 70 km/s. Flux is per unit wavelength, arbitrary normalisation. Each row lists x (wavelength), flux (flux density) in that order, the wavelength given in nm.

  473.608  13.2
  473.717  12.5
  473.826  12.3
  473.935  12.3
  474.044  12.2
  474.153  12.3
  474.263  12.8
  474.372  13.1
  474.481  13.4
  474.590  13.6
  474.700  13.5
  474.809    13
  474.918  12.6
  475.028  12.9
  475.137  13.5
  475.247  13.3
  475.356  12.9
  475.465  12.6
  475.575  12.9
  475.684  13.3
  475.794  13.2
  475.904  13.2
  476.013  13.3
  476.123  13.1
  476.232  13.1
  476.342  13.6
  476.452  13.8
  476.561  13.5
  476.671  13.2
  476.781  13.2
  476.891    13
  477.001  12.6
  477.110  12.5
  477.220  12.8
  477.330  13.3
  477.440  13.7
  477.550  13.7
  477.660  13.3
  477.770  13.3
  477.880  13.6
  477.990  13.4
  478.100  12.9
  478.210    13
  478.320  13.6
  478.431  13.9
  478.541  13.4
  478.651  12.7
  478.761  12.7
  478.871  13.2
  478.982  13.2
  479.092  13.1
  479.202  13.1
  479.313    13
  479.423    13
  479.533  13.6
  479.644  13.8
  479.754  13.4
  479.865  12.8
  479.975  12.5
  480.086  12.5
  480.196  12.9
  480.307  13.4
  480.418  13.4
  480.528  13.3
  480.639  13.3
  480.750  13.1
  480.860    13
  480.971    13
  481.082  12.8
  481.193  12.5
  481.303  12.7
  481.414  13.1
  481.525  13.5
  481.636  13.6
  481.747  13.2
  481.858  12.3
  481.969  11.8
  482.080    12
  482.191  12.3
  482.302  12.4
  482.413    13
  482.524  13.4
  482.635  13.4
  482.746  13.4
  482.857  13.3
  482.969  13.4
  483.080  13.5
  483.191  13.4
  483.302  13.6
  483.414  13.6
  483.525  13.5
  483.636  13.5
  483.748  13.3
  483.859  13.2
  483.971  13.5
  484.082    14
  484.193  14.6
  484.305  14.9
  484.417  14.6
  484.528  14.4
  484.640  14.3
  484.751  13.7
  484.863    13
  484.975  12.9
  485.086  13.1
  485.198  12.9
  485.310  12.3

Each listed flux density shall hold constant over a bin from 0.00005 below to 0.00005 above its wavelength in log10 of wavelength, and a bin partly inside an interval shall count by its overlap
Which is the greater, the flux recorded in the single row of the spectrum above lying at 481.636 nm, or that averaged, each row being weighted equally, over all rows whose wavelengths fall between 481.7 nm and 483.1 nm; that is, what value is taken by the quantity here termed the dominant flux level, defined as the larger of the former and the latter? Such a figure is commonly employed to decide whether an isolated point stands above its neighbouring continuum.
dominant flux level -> 13.6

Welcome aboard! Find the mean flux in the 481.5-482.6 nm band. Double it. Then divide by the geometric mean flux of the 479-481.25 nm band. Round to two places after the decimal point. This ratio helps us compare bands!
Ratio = 1.95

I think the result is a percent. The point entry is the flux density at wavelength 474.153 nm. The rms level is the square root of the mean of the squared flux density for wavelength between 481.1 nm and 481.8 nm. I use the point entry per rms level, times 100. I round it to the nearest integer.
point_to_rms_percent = 94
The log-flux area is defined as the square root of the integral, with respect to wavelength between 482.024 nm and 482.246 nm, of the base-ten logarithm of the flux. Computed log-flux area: 0.491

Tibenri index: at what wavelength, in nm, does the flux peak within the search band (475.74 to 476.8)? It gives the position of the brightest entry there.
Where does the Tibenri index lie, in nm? 476.452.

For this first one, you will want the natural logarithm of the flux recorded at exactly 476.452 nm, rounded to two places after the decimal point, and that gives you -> 2.62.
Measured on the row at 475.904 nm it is 2.58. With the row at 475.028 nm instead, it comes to 2.56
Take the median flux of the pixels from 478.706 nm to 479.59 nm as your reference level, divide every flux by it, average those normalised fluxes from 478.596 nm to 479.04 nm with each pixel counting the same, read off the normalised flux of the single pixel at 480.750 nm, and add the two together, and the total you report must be 1.99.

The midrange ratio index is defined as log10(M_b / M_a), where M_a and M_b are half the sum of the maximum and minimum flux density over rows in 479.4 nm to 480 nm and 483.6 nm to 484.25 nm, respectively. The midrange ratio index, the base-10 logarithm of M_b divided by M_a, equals 0.024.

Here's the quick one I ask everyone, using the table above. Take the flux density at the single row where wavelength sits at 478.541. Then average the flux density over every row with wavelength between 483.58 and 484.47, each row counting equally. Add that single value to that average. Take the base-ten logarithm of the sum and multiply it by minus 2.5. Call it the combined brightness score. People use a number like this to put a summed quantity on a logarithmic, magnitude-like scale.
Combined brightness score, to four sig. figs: -3.592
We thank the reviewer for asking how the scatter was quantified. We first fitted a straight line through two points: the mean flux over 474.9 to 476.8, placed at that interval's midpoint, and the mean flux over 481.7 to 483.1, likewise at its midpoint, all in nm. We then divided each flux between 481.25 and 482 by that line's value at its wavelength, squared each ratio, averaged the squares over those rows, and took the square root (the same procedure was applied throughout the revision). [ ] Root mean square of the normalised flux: 1.00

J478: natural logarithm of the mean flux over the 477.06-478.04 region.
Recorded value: 2.59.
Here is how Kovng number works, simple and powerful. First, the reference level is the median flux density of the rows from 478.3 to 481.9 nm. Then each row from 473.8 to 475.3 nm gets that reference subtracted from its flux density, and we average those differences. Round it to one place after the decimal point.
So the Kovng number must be -0.2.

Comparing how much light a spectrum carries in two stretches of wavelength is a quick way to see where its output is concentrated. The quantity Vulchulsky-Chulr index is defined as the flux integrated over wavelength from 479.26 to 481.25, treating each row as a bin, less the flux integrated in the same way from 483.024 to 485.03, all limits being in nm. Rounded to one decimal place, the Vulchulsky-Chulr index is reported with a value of -1.6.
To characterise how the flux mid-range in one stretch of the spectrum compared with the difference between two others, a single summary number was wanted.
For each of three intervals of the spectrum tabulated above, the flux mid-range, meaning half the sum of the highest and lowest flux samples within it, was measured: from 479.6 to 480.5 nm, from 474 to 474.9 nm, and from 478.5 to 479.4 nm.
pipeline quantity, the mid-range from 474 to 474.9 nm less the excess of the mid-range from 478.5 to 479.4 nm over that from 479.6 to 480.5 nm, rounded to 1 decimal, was 13.0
